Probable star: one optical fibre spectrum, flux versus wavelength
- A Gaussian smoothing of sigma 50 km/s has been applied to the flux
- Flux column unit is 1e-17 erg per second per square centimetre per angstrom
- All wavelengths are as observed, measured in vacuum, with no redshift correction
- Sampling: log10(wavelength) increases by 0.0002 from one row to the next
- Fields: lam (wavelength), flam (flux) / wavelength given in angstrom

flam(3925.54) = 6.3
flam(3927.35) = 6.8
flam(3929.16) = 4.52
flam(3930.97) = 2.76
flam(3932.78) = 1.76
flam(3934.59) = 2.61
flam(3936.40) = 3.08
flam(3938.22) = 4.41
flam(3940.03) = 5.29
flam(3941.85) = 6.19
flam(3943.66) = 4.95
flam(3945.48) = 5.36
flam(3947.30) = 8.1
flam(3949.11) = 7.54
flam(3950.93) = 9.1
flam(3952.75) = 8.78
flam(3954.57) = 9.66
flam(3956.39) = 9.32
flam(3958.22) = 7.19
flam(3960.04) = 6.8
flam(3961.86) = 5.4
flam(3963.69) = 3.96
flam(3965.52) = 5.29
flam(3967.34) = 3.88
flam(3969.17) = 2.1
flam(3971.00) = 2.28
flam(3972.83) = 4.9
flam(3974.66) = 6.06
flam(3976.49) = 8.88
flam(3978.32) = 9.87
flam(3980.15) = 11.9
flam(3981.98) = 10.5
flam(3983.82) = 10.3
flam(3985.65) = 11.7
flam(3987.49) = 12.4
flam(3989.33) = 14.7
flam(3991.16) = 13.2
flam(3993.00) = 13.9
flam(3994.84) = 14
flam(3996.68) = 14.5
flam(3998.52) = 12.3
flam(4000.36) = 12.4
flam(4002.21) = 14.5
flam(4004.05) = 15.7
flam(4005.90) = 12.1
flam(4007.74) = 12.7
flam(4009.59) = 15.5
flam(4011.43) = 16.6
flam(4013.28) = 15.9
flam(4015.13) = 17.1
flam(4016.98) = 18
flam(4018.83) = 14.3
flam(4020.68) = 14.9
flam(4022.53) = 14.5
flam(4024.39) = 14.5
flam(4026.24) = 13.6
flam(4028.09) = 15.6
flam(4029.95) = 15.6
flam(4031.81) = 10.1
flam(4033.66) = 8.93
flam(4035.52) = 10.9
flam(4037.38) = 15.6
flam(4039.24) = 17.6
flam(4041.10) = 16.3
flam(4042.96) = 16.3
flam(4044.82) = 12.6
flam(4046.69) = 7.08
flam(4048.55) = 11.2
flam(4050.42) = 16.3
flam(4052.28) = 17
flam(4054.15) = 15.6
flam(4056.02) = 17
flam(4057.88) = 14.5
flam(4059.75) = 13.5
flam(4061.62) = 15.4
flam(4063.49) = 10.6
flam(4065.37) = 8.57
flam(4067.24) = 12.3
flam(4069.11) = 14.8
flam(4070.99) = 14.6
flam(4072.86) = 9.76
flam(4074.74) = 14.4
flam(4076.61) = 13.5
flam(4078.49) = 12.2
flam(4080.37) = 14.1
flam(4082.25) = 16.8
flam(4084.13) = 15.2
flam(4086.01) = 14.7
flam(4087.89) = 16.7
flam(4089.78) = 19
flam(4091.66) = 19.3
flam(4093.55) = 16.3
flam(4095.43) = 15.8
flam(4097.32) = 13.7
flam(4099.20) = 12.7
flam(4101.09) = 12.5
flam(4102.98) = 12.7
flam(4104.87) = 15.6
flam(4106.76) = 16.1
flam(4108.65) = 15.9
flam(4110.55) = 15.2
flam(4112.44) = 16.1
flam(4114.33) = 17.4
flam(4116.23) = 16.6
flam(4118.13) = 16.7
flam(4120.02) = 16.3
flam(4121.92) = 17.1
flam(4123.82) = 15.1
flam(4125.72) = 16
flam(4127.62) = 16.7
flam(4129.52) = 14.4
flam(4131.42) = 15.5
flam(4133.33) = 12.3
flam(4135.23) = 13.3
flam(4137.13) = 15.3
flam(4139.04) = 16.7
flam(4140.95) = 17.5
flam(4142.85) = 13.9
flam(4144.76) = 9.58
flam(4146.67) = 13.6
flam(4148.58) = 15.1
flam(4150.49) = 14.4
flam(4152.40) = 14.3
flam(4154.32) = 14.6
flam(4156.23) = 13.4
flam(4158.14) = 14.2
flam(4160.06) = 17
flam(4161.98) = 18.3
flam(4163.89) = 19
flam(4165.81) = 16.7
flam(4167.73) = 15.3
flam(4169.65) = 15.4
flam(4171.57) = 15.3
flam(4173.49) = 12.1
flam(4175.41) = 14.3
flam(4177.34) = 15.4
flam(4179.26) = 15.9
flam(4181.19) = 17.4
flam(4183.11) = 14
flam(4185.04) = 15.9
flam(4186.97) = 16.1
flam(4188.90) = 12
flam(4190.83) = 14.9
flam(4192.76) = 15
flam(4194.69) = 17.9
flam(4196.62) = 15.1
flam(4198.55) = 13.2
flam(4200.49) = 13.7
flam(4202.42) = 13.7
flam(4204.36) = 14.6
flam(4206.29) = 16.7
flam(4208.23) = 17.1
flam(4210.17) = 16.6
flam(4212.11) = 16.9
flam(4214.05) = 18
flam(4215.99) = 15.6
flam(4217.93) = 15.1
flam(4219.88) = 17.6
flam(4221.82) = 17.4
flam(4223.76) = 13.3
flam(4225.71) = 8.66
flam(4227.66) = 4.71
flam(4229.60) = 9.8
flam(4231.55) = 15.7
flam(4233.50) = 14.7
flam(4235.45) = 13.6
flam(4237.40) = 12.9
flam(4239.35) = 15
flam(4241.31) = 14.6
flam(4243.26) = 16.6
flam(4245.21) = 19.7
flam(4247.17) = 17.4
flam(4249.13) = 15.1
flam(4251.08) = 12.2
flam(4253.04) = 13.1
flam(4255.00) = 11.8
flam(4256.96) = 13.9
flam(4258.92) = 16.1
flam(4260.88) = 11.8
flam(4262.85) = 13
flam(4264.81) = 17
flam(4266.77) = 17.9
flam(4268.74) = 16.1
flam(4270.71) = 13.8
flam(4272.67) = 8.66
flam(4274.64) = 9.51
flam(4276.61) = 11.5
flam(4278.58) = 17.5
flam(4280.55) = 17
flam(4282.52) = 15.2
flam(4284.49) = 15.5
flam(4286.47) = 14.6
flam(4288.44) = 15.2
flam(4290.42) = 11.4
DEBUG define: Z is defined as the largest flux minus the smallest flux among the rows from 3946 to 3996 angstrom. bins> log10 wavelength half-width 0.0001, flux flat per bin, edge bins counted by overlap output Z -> 13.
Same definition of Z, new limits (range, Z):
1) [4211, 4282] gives 15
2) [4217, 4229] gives 13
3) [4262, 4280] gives 9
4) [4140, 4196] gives 9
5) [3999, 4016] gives 5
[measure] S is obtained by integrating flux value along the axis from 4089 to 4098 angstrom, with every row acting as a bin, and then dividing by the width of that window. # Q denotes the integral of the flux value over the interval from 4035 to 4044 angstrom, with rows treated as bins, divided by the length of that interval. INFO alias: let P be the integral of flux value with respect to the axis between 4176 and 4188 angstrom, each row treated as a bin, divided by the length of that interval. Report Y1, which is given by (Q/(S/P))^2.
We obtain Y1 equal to 209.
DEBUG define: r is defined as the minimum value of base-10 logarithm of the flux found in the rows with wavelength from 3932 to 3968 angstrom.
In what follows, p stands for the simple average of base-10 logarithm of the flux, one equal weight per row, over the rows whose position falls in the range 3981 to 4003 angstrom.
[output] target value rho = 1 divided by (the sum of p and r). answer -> 0.74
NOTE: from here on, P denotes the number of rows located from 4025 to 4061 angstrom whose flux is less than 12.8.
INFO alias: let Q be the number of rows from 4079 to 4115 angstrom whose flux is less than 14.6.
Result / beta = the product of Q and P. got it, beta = 30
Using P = 6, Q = 5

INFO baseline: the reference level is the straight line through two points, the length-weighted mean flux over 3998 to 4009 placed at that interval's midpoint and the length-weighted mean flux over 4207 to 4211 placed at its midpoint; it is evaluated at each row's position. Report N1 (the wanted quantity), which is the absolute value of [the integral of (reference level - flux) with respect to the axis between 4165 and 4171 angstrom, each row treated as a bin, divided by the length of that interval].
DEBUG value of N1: 0.4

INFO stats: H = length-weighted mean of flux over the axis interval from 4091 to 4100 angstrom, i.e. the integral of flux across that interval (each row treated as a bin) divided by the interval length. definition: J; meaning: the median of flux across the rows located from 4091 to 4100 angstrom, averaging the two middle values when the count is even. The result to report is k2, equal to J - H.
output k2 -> 0.31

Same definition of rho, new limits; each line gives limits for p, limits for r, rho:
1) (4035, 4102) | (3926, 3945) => 0.72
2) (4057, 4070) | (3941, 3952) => 0.56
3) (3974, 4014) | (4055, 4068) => 0.49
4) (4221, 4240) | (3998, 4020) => 0.46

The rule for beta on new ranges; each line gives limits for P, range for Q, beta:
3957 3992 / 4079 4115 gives 85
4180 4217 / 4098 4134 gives 5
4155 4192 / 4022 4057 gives 18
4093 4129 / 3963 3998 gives 54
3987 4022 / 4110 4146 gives 25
